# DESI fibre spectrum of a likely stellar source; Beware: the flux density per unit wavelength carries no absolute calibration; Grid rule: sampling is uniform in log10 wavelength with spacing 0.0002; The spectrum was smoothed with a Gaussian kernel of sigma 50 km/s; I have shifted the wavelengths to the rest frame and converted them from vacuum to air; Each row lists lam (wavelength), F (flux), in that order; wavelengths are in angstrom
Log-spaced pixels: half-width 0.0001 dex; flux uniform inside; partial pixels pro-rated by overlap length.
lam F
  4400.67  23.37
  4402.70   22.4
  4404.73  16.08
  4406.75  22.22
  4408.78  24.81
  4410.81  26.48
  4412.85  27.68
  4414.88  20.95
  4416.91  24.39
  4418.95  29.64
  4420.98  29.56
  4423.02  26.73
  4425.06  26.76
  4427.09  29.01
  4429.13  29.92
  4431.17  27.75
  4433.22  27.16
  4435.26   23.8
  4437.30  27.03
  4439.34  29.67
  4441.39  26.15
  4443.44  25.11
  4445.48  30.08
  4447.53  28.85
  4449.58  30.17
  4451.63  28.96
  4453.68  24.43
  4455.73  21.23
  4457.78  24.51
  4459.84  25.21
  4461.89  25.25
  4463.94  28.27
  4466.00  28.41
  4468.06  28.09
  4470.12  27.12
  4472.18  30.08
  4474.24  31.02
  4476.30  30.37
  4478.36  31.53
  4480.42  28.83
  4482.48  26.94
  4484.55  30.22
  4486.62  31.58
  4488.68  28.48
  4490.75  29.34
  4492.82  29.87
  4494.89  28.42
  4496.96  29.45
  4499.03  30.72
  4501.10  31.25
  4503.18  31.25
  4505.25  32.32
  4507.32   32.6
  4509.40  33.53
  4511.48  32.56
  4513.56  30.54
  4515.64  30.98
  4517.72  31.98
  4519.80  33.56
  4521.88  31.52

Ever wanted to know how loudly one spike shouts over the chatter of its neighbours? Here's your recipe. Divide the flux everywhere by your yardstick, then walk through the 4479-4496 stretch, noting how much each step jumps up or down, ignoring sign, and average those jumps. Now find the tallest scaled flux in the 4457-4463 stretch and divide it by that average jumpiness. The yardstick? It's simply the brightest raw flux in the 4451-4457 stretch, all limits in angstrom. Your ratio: 14.2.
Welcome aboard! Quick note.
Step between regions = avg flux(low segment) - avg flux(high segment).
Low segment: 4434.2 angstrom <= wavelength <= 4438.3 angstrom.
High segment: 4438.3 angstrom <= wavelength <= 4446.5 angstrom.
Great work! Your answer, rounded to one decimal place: -2.3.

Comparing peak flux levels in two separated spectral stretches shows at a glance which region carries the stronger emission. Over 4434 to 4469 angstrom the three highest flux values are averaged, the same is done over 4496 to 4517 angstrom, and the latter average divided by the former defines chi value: 1.10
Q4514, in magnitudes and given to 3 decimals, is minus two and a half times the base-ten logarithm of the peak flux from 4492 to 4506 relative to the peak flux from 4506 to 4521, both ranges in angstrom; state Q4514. 0.041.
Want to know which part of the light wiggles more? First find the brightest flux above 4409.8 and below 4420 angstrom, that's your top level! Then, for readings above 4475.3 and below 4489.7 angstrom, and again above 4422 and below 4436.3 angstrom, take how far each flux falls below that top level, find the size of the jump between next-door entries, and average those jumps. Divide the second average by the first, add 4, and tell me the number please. 4.7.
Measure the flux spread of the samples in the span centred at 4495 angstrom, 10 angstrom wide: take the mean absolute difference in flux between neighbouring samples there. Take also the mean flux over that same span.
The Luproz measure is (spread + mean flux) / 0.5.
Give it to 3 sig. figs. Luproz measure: 61.3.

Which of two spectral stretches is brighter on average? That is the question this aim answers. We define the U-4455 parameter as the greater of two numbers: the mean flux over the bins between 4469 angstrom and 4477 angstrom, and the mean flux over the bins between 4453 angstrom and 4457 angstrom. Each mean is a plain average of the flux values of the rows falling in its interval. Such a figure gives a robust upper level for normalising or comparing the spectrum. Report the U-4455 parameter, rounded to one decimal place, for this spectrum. 29.6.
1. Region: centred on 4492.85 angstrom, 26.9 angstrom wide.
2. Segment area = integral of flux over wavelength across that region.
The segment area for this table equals 804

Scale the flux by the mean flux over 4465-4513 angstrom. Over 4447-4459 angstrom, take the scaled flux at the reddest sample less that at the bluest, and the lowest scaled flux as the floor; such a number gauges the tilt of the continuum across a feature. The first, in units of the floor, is -0.20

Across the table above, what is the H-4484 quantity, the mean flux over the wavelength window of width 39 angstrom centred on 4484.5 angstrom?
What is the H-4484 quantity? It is 30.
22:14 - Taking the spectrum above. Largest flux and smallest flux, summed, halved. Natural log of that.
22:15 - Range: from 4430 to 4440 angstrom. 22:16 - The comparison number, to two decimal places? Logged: 3.29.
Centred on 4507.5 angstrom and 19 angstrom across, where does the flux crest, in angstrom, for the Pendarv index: 4509.40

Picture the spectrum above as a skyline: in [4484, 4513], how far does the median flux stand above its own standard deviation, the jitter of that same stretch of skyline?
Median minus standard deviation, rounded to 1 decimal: 29.4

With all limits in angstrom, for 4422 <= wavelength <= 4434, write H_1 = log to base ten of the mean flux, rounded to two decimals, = 1.45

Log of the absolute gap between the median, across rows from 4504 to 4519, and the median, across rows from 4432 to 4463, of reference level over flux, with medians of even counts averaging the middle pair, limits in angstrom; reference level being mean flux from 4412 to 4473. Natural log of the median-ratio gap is -1.62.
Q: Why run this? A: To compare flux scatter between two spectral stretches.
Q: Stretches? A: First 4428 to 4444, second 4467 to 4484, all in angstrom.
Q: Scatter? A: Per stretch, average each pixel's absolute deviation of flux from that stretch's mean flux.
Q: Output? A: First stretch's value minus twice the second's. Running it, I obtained -1.5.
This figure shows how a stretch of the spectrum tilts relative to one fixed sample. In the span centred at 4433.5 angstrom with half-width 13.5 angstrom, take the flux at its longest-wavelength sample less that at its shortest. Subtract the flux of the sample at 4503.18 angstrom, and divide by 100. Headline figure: -0.307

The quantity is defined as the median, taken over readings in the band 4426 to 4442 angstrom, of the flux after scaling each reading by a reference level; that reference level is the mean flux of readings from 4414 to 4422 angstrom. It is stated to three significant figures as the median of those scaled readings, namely 1.05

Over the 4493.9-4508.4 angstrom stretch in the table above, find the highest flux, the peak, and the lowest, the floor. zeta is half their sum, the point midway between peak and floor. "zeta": 31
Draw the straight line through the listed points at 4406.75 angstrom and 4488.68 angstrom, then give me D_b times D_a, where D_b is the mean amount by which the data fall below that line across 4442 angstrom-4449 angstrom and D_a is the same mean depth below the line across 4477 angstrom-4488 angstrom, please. 5.1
